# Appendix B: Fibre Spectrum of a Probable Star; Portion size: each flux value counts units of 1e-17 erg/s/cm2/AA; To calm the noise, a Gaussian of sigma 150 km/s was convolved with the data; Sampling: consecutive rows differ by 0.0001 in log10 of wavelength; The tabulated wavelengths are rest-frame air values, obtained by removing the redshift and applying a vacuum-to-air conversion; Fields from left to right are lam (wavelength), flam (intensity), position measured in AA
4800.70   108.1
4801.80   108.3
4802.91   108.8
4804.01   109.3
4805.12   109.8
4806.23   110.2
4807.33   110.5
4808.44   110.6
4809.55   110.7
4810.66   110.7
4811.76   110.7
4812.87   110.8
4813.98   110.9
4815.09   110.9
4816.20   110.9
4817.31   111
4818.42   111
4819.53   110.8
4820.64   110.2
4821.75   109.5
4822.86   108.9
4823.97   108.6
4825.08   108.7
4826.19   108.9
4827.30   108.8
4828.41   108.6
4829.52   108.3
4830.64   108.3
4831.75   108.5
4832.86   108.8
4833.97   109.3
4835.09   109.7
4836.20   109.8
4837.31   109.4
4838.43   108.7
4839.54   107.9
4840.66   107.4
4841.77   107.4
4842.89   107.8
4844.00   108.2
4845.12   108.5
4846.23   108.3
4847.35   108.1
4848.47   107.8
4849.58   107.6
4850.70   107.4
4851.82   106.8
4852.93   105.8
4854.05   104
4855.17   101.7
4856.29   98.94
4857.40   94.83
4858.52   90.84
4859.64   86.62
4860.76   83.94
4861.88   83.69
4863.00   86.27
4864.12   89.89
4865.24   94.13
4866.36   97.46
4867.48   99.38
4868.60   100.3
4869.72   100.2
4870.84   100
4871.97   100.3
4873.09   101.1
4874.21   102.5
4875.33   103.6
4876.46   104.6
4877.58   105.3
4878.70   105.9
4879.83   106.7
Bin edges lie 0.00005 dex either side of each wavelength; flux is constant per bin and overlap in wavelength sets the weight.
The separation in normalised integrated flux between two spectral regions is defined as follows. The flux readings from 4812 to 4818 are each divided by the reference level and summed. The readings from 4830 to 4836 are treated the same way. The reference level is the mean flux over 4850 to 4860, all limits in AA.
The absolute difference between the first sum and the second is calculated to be 0.10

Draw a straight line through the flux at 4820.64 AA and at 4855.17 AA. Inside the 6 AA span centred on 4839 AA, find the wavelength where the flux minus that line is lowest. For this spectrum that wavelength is 4840.66 AA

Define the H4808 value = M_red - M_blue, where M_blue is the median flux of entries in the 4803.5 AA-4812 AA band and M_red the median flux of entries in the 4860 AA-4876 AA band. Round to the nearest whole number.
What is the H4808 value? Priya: -11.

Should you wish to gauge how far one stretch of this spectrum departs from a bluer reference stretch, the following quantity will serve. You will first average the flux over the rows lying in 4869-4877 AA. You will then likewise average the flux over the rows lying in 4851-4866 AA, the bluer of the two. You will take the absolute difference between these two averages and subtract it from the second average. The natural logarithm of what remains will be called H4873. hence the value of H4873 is 4.47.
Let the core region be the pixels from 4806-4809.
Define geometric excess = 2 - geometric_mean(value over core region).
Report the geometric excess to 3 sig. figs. -108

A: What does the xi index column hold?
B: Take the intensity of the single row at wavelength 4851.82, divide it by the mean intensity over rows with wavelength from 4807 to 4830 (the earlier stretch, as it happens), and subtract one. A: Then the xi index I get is -0.029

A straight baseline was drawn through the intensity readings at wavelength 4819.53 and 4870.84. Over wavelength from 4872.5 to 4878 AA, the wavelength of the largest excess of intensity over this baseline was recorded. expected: 4877.58 AA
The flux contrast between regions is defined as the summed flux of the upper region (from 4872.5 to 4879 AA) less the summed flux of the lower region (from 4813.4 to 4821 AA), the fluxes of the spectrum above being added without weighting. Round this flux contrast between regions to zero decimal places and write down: -153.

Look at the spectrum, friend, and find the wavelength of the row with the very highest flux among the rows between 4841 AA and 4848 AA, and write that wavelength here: 4845.12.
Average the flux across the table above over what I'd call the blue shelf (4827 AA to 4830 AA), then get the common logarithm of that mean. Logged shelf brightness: 2.04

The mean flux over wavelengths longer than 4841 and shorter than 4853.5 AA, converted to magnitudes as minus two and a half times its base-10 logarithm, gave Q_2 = -5.08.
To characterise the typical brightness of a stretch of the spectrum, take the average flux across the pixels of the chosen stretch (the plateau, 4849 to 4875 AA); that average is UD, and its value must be 98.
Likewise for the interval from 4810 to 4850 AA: 109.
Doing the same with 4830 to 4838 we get 109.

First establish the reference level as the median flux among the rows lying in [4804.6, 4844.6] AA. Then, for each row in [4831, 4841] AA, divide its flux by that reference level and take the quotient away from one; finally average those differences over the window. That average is 0.01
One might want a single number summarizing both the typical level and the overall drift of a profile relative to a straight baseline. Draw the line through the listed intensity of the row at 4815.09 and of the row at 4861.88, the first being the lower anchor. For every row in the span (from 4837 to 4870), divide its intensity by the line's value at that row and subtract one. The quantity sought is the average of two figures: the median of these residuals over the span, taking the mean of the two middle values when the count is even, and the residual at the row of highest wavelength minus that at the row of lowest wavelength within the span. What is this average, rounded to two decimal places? 0.15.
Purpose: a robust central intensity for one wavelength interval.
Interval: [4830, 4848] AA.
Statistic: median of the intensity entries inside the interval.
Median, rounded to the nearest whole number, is 108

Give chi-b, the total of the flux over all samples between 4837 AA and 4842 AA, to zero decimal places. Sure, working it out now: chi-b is 541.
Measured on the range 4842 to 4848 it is 541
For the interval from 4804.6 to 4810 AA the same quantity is 552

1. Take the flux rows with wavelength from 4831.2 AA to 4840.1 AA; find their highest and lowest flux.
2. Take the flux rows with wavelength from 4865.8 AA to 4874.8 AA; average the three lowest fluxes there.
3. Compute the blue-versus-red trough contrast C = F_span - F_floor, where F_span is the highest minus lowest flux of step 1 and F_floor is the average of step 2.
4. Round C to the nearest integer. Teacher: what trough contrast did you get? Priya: -97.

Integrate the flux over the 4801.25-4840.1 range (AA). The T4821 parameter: 4259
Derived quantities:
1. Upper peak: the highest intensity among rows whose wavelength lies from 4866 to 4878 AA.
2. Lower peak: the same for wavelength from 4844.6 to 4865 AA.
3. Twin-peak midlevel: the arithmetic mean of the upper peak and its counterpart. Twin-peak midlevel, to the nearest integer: 107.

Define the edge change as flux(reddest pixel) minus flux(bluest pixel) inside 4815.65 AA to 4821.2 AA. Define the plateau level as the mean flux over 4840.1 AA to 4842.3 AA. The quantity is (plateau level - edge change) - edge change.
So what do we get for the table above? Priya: 109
